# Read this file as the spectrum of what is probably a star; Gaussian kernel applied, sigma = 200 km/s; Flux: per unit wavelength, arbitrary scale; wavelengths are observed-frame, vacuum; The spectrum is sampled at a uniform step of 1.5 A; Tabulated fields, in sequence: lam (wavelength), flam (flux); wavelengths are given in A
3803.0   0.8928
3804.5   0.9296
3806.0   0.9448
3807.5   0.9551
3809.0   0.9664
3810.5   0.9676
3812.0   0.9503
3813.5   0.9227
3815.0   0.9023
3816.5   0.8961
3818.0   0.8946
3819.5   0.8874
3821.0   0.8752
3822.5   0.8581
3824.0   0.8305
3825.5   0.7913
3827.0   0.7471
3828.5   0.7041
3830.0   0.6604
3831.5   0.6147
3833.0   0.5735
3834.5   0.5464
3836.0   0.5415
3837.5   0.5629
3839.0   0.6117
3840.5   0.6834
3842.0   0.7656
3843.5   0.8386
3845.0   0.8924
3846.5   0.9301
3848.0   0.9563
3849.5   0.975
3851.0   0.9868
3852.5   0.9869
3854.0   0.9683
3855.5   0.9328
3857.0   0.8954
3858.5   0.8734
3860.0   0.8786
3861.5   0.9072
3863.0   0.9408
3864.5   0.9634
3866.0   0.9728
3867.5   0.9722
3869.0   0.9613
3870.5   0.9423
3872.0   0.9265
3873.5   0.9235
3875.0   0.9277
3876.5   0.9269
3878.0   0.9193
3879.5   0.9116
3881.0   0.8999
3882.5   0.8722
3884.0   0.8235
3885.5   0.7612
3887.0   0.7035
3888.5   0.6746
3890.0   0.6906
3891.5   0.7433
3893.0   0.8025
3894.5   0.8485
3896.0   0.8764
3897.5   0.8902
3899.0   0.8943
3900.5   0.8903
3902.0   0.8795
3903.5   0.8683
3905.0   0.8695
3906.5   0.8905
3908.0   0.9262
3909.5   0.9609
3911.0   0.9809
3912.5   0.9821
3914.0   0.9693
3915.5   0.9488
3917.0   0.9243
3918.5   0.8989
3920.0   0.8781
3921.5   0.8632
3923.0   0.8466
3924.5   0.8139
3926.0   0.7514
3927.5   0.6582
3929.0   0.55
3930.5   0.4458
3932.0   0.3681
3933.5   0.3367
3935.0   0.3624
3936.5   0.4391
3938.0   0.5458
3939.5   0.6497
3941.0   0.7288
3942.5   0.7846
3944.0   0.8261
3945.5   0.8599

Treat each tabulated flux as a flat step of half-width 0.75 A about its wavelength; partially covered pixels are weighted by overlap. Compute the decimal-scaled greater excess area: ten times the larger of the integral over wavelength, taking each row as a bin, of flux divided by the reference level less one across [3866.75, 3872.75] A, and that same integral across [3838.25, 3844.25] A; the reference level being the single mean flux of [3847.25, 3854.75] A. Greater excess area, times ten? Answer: -1.5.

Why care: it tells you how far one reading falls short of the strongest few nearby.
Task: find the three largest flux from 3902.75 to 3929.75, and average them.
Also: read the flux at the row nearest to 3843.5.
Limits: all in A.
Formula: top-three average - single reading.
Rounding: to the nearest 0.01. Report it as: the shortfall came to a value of 0.14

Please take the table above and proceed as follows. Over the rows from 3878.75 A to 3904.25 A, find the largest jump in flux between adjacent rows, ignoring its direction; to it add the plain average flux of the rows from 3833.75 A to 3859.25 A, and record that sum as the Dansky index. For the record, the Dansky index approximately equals 0.88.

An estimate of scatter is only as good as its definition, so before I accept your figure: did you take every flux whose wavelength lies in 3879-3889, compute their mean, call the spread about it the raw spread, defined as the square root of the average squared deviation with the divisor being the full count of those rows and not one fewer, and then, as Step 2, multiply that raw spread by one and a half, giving 0.13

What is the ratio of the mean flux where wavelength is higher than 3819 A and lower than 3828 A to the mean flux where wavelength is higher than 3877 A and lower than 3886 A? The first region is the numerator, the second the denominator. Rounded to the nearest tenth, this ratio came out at 1.0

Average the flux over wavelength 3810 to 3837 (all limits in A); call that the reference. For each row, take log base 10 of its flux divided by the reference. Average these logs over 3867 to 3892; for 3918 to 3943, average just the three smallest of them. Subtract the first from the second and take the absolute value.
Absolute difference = 0.38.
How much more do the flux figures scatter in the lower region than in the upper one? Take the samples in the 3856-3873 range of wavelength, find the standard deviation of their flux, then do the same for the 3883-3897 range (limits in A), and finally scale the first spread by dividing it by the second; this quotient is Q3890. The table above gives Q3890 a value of 0.51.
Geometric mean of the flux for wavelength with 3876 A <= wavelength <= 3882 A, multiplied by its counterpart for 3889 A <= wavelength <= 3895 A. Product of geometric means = 0.70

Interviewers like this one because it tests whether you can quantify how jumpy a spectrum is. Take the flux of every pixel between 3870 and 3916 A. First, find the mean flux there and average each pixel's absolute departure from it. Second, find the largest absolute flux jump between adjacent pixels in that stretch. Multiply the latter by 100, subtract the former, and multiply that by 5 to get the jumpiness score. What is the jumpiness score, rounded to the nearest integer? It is 31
